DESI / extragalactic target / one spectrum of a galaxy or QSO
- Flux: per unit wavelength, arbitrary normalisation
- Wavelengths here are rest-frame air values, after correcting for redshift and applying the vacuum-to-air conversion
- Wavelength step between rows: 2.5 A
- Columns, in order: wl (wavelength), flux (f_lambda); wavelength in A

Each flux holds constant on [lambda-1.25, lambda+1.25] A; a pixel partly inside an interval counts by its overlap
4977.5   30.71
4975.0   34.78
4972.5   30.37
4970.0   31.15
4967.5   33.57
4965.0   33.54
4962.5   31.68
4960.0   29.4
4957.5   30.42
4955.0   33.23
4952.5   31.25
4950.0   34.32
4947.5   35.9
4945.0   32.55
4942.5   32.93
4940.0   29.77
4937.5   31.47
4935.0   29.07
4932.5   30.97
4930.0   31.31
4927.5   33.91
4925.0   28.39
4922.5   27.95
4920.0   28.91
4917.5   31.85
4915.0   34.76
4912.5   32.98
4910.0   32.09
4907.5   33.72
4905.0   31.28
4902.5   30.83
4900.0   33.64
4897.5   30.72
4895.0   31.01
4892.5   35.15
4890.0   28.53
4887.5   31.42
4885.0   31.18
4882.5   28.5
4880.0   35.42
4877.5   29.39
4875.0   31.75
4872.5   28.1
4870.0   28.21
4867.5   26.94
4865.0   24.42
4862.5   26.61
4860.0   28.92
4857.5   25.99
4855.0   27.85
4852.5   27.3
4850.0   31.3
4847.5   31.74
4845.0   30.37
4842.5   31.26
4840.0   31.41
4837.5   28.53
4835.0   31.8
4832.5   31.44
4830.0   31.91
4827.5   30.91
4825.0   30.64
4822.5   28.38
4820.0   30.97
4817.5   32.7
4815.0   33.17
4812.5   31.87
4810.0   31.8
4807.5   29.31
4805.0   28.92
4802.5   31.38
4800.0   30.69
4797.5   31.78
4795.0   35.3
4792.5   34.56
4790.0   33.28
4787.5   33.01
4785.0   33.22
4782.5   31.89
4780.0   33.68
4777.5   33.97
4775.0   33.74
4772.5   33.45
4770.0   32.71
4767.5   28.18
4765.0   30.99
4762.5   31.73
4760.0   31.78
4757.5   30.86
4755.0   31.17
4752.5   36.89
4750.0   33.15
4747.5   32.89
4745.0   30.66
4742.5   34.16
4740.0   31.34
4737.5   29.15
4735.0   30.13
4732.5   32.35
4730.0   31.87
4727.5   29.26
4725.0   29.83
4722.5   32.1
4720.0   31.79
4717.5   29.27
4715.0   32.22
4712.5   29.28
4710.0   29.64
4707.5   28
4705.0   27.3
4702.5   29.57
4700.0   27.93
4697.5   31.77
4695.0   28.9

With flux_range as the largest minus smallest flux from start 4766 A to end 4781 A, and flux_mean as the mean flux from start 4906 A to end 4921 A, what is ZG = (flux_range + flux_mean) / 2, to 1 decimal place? 19.1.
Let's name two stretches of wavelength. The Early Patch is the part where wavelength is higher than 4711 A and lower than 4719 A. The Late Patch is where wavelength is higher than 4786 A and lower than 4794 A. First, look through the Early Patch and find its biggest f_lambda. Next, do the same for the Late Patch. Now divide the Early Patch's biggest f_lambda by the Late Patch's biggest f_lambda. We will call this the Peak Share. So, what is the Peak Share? 0.93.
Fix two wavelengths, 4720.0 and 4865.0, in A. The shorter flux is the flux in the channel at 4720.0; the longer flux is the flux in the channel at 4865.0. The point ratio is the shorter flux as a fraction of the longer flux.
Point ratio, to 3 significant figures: 1.30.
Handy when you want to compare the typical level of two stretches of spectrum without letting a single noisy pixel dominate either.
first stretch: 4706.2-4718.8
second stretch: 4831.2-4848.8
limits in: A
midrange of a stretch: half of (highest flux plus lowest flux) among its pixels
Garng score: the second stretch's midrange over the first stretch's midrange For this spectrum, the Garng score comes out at 1.00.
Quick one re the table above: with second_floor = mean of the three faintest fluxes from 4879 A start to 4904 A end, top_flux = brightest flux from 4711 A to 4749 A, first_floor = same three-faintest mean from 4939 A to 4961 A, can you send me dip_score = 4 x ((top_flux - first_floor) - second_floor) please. -100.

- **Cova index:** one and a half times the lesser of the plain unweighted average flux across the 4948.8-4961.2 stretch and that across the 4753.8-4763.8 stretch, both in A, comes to 47.1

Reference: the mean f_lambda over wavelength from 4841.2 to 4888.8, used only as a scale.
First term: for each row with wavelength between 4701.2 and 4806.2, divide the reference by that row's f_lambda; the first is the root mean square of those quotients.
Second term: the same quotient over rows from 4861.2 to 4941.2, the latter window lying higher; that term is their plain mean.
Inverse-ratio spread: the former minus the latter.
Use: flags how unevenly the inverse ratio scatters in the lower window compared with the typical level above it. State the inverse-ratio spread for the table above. -0.03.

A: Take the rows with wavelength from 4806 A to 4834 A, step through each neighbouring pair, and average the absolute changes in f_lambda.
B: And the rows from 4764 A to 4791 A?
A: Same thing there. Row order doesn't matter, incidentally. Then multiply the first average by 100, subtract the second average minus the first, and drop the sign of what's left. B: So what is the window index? 127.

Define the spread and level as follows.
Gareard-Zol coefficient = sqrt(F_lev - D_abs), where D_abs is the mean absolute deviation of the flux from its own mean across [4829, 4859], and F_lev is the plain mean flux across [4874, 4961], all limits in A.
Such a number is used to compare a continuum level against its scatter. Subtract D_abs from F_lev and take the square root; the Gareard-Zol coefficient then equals 5.46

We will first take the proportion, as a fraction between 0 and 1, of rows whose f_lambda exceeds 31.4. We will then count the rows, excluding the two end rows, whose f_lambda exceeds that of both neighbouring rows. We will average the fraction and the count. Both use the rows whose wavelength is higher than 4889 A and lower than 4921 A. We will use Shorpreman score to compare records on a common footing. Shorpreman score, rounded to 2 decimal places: 2.27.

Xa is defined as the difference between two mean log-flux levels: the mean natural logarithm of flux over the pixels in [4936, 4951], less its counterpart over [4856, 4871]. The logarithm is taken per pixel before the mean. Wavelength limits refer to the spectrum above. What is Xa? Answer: 0.20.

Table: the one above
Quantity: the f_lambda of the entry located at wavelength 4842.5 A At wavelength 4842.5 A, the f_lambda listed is 31.26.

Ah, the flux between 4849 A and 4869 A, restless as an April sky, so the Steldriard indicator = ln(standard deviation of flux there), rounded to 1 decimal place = 0.7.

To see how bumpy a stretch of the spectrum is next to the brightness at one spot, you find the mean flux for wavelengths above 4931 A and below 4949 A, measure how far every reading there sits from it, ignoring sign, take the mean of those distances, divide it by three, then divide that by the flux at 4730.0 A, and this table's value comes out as 0.0178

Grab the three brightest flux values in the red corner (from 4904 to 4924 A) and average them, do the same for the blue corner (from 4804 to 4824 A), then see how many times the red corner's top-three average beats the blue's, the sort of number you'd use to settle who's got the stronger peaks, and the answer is 1.04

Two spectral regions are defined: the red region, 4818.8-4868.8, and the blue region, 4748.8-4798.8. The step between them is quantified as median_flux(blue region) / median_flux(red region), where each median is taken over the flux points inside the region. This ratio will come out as 1.08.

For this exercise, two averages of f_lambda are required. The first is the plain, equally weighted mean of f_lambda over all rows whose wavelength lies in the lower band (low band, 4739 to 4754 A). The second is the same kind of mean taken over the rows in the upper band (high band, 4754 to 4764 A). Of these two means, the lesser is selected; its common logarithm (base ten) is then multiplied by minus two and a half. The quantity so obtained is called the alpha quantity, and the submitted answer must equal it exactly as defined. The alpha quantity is -3.74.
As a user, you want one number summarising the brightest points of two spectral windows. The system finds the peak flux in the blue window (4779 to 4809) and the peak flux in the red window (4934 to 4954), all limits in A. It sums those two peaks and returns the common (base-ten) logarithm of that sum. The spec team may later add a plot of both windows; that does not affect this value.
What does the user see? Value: 1.852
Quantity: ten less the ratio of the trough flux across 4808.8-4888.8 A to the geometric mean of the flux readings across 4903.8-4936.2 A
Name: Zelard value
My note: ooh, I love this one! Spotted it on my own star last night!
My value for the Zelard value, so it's 9.22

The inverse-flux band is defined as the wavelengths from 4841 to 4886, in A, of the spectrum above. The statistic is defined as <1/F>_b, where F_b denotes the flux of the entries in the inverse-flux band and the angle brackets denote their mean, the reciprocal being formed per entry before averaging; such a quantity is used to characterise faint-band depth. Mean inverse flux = 0.0345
